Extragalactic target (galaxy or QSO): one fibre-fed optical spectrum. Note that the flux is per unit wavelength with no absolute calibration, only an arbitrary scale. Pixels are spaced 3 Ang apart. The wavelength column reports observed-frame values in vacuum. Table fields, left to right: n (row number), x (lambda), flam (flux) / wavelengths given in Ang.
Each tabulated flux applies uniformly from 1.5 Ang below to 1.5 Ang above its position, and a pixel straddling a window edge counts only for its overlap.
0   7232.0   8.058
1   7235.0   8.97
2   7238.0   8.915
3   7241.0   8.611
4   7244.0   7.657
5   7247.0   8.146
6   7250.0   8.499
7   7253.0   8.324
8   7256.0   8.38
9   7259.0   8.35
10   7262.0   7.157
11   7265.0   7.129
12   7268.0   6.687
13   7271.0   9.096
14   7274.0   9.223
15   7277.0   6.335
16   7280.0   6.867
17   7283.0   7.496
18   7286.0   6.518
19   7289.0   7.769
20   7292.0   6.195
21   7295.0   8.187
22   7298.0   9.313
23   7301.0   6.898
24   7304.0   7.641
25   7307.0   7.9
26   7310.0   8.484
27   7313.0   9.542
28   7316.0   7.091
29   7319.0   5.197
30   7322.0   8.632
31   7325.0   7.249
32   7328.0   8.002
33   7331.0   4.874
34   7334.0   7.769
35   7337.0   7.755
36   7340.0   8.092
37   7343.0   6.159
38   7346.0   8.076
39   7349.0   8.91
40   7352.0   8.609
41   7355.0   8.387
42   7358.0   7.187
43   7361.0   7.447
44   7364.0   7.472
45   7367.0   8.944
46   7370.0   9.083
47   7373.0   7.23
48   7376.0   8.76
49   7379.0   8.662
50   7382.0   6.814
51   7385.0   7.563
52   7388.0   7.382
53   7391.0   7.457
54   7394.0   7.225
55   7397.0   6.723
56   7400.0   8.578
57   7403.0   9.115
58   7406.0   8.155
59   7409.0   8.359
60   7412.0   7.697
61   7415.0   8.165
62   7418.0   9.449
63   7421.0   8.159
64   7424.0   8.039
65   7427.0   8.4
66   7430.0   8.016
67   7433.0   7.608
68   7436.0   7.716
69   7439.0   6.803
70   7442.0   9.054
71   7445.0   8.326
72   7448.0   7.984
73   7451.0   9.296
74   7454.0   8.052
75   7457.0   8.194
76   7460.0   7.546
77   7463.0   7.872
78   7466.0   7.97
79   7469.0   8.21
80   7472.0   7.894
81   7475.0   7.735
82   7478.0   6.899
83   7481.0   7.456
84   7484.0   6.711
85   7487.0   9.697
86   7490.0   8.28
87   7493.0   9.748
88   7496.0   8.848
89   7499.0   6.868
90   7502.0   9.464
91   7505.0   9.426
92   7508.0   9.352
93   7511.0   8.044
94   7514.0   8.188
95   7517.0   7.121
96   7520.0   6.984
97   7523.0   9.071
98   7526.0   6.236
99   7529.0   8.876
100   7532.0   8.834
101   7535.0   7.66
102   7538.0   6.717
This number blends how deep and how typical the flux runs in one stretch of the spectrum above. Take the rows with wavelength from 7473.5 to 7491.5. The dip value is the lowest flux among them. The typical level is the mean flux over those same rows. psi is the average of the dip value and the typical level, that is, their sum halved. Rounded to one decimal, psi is 7.3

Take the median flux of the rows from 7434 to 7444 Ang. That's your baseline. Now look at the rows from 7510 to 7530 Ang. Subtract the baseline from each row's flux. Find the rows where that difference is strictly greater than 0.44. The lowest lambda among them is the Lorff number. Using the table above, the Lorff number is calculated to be 7514.0 Ang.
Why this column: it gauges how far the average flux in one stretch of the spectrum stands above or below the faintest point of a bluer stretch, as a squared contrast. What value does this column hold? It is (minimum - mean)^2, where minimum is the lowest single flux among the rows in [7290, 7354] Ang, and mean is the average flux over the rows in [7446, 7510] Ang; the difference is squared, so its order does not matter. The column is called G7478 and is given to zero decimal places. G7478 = 11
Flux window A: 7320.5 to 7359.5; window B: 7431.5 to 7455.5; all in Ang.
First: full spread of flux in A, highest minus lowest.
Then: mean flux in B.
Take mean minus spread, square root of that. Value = 2.02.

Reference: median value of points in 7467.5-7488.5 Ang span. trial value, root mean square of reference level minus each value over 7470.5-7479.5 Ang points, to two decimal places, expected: 0.49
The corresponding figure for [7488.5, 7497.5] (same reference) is 1.36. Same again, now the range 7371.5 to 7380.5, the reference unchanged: 0.85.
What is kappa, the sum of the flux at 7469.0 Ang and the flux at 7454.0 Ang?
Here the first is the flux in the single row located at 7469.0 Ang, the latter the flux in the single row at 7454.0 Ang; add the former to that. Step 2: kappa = 16.3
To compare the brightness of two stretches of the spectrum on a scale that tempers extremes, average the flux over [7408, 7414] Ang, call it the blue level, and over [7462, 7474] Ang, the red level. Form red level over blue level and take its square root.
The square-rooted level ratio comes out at 1.00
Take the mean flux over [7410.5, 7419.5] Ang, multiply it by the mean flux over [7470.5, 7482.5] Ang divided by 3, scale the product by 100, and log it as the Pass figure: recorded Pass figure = 2108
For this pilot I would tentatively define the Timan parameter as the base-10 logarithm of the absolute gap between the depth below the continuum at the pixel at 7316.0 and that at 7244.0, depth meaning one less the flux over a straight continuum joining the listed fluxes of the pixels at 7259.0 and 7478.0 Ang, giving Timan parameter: -1.78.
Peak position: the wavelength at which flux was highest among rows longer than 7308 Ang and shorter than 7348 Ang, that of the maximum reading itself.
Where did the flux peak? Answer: 7313.0 Ang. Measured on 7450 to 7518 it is 7493.0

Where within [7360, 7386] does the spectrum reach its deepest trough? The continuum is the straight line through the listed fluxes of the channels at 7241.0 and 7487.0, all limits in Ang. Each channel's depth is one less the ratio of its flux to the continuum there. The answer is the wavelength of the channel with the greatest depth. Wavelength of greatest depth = 7382.0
